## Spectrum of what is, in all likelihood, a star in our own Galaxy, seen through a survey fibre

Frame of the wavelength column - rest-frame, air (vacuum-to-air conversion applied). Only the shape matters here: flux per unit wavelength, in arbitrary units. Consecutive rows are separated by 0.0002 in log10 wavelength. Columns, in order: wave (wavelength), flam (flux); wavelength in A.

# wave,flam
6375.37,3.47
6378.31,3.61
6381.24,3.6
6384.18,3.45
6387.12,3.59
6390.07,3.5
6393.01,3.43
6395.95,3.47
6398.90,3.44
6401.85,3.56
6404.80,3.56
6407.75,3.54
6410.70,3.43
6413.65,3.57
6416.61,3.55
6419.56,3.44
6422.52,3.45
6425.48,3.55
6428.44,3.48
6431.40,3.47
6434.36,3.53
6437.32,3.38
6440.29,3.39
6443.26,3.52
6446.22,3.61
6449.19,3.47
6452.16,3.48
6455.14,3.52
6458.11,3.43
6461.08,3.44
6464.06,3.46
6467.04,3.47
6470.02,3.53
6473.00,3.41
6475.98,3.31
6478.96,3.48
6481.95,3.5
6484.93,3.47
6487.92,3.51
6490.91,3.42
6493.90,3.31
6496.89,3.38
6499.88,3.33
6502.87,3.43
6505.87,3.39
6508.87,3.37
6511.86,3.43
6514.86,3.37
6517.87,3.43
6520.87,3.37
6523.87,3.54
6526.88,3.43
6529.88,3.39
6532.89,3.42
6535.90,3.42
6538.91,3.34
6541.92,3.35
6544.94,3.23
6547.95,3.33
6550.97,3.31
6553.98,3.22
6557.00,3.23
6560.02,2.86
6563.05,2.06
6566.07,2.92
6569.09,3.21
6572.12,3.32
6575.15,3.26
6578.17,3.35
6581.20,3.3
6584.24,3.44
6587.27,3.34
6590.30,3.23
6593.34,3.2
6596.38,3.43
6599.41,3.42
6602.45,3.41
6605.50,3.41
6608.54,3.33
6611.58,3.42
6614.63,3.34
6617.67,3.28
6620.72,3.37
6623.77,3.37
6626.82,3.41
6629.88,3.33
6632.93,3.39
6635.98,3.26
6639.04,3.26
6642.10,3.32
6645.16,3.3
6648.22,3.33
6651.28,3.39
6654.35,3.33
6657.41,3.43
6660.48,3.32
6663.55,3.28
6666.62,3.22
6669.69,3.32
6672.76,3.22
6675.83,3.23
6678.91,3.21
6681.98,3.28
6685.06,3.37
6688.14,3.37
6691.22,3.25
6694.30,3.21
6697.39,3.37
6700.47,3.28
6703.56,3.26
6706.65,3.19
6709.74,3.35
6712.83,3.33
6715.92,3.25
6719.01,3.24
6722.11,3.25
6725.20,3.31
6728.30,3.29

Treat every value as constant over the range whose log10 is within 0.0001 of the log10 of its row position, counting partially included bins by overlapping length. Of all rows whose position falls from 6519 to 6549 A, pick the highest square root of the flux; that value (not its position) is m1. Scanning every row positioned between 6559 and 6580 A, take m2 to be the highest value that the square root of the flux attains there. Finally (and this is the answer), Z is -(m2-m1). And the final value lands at 0.051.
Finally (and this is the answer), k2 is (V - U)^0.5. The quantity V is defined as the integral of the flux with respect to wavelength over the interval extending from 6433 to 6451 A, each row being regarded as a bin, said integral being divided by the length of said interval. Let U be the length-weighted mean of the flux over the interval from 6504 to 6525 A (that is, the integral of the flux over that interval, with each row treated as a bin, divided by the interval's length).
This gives 0.27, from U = 3.41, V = 3.48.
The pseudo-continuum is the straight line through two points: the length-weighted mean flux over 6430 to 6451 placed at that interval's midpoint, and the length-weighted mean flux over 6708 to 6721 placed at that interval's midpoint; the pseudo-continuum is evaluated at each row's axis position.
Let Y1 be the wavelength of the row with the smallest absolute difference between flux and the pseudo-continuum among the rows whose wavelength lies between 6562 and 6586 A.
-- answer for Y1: 6578.17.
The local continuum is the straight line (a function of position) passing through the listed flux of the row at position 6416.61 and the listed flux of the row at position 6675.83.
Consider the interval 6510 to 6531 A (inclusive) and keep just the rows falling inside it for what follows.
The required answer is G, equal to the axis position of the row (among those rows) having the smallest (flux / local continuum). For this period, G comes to 6514.86 A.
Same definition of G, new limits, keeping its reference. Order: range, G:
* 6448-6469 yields 6458.11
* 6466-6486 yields 6475.98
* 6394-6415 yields 6398.90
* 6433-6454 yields 6437.32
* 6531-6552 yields 6544.94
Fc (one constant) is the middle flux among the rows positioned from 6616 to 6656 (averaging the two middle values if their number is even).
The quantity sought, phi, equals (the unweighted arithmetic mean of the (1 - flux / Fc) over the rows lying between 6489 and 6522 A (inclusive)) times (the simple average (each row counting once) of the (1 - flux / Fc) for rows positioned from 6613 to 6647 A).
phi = 0.0000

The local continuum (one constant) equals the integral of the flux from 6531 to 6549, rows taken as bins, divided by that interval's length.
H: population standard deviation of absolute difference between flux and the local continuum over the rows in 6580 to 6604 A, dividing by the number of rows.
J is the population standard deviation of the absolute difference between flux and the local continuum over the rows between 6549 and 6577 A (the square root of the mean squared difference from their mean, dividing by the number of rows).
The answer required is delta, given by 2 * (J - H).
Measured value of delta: 0.68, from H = 0.040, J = 0.38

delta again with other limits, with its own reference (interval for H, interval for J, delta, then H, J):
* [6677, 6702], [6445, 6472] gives 0.01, 0.047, 0.05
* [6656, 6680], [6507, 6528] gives 0.03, 0.042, 0.06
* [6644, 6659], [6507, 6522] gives 0.01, 0.023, 0.03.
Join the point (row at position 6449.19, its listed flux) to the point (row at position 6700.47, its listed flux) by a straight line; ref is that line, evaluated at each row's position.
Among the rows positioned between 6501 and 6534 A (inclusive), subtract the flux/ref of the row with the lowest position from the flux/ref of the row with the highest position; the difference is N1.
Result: 0.004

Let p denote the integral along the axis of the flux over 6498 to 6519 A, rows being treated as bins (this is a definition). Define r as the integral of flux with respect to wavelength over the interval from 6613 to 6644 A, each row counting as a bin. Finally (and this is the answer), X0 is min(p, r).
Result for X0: 71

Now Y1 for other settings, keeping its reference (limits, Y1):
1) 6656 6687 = 6669.69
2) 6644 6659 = 6654.35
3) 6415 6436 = 6428.44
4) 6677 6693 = 6681.98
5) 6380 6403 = 6390.07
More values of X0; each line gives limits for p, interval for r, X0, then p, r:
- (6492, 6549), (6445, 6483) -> 132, 193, 132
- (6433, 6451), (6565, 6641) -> 63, 63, 253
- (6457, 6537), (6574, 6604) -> 100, 274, 100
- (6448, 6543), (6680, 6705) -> 82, 325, 82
